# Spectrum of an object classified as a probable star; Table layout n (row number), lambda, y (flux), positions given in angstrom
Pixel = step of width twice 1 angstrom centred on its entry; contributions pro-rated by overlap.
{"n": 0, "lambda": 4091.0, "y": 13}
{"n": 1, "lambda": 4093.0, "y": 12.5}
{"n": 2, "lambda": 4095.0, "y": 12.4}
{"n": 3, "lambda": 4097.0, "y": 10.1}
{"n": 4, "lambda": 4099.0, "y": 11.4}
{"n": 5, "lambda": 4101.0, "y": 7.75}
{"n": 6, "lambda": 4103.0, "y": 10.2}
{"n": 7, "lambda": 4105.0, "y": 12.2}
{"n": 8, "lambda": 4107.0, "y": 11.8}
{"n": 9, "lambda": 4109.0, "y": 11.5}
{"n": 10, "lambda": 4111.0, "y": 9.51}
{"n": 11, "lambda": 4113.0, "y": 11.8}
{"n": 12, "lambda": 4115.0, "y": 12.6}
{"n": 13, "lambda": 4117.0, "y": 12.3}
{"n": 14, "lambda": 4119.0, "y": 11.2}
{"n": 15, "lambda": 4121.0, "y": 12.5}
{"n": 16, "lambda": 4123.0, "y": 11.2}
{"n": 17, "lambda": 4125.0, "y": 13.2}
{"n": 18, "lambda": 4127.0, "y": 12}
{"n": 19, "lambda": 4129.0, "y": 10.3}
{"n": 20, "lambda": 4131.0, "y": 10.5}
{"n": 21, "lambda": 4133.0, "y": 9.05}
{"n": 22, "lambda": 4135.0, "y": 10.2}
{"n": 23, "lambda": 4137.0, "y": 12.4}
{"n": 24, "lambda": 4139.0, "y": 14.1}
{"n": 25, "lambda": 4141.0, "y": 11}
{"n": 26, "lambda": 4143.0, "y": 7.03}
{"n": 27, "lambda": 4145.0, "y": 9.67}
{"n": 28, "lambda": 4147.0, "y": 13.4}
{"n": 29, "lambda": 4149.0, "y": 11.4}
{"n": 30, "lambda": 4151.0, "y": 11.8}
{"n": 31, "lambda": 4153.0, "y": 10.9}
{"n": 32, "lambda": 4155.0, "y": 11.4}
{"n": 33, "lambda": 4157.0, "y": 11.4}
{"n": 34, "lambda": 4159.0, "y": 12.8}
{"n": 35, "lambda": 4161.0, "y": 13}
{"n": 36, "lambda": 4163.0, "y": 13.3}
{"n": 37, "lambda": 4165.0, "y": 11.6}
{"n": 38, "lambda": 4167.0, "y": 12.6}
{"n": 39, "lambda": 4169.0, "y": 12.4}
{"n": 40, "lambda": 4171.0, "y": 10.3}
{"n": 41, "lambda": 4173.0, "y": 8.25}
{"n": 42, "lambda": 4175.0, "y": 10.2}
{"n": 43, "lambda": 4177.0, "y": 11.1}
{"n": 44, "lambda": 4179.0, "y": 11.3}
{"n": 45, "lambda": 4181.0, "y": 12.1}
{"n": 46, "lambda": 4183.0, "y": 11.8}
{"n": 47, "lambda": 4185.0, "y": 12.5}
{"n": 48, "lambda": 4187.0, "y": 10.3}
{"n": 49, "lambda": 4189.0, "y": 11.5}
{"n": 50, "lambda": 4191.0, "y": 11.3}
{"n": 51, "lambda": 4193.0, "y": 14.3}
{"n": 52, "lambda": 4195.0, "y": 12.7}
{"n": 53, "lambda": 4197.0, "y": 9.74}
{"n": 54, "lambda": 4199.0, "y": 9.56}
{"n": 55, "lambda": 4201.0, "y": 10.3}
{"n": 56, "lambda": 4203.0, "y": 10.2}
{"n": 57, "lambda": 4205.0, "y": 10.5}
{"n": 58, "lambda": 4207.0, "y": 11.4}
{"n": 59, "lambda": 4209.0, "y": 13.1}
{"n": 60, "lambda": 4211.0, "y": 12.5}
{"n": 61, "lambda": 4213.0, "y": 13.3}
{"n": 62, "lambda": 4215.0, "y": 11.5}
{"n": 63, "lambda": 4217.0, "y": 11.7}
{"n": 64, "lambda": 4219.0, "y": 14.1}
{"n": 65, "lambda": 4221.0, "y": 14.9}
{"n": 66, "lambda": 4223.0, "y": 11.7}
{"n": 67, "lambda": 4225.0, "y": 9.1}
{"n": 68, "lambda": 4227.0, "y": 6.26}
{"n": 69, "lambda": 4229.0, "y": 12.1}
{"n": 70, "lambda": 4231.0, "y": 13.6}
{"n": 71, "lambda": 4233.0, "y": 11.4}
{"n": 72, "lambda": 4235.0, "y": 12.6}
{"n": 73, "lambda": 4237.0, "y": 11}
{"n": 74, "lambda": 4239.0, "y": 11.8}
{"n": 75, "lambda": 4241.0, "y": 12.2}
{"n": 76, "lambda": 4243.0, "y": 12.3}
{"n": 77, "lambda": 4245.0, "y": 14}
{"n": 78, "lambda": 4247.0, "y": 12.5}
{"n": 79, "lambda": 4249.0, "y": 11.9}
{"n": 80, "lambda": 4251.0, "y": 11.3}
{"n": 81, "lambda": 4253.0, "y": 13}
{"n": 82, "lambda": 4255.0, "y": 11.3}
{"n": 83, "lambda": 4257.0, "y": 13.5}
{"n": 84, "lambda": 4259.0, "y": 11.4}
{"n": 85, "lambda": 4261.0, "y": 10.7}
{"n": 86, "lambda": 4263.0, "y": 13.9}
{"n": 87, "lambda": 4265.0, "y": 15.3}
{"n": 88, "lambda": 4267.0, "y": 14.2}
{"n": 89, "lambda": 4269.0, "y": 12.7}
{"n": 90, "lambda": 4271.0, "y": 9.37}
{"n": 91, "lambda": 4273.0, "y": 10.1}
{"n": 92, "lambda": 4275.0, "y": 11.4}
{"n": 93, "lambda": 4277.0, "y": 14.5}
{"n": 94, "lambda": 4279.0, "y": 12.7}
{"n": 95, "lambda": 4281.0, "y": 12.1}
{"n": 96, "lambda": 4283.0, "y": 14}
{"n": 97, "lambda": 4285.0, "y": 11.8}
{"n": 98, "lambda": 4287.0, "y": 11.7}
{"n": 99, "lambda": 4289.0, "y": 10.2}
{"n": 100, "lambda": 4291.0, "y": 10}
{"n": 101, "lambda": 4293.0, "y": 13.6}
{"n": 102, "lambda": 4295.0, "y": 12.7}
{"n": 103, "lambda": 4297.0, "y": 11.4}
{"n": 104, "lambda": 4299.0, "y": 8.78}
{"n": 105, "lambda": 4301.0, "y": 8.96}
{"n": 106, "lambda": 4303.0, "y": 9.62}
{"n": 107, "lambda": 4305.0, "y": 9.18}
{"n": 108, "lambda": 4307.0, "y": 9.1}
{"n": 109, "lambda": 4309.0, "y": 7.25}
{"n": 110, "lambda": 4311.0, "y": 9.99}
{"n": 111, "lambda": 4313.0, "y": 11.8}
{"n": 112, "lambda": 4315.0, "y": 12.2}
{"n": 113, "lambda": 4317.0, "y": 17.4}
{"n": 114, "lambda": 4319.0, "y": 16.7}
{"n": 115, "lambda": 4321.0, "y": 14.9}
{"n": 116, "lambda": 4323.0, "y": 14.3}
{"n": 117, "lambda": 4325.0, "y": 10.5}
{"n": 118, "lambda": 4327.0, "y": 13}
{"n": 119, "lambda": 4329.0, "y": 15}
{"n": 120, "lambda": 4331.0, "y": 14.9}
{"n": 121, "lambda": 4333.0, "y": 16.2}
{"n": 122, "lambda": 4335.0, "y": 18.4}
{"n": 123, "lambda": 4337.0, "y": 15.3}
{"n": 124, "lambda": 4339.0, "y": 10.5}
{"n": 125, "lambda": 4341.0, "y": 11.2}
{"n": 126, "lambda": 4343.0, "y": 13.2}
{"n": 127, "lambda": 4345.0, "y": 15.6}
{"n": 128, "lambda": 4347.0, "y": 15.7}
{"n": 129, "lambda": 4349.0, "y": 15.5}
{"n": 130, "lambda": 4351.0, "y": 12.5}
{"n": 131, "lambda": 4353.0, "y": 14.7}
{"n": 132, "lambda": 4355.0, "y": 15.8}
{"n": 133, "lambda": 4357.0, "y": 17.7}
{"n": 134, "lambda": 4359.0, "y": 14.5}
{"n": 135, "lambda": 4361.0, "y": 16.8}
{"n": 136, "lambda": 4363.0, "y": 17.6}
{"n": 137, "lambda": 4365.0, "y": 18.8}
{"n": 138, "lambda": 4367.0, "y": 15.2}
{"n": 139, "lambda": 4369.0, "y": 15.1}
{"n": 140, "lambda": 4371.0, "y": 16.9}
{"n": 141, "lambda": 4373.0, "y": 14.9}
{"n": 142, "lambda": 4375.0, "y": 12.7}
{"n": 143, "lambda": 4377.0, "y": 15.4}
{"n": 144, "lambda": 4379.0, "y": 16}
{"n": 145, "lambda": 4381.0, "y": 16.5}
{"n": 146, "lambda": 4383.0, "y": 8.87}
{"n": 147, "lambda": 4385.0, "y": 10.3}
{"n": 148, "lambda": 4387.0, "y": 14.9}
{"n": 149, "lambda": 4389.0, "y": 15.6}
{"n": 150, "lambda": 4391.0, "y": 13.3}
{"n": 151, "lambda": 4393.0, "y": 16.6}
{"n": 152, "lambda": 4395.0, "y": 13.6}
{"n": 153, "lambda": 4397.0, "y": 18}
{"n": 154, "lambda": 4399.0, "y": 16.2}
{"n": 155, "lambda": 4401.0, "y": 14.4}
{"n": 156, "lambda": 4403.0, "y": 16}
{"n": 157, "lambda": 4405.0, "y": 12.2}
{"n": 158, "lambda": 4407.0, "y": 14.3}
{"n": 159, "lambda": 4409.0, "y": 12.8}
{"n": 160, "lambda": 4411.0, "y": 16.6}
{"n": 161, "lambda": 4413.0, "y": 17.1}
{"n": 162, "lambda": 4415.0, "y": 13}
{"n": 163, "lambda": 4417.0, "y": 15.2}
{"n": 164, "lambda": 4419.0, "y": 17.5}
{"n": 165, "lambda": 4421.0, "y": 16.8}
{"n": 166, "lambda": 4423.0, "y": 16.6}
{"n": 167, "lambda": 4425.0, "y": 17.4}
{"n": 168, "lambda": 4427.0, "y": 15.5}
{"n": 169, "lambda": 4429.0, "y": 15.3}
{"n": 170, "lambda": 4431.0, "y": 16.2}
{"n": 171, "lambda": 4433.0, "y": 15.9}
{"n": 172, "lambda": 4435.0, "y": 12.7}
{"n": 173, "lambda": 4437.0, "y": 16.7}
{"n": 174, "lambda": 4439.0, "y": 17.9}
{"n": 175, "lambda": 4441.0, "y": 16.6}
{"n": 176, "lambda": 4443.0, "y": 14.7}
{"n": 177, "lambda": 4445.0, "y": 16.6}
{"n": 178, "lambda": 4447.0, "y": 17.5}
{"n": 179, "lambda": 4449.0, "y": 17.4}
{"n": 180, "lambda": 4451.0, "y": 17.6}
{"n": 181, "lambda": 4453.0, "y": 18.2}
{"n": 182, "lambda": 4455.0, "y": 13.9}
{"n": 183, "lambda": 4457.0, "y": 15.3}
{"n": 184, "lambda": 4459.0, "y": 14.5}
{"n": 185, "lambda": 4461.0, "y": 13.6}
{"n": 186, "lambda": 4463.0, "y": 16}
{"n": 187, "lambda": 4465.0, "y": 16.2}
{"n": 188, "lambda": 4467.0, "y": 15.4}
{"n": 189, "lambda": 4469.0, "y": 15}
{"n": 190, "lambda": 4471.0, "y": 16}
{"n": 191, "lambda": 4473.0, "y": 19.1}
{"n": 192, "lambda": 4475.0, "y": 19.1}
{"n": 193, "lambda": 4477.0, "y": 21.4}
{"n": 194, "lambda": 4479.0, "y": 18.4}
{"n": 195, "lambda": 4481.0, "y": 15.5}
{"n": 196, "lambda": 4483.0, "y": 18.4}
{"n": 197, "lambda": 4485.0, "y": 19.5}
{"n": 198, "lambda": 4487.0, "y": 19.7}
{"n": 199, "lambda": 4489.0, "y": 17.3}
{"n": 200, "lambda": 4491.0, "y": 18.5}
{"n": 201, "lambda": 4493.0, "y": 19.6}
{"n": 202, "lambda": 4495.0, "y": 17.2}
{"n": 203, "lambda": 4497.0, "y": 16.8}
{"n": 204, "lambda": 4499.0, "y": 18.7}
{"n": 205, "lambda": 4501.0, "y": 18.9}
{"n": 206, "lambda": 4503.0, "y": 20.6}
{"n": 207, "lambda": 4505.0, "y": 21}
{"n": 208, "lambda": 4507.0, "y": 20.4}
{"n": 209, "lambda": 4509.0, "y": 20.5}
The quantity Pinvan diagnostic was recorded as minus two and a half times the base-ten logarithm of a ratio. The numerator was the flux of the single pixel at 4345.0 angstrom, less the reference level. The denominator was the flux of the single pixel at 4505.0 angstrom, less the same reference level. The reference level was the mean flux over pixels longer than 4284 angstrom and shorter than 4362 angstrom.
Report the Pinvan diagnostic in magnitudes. 1.2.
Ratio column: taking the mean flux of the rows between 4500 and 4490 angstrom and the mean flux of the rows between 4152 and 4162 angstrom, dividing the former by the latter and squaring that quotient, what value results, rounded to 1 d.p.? 2.3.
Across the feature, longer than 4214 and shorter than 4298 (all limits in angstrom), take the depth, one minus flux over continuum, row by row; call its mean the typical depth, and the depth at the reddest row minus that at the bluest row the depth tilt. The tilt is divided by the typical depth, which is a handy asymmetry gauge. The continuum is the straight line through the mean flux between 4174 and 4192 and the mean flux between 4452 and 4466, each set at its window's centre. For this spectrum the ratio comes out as 4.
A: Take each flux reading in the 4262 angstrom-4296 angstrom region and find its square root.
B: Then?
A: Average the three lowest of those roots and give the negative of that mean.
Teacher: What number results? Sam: -3.13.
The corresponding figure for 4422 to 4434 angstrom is -3.95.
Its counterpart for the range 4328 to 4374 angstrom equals -3.37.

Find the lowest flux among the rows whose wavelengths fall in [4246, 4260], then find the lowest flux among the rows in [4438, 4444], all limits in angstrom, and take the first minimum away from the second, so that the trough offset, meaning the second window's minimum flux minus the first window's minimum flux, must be 3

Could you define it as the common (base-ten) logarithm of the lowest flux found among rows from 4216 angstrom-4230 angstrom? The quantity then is 0.80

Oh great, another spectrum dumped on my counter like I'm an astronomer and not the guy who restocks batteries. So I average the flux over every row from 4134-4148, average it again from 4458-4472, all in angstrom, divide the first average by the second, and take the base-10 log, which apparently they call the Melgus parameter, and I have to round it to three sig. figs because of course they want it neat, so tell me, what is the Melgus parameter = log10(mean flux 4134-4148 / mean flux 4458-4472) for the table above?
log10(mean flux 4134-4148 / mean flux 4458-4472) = -0.137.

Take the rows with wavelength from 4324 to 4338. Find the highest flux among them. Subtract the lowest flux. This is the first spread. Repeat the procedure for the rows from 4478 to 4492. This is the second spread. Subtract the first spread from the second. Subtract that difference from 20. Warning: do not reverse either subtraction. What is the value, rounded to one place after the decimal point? 23.7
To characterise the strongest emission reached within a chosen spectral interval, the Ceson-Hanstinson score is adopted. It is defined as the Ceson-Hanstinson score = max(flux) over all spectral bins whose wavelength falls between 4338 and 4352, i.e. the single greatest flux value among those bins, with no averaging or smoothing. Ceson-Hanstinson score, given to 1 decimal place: 15.7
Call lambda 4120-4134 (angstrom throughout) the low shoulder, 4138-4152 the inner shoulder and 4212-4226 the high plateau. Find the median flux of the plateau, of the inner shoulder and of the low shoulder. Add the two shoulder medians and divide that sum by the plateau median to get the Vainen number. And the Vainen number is 1.93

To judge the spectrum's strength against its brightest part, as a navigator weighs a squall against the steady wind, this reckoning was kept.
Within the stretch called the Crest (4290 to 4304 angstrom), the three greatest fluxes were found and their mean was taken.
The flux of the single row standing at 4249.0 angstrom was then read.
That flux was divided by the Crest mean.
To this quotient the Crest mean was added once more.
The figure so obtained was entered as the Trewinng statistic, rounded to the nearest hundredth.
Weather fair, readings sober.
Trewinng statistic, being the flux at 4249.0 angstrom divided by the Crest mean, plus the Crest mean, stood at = 13.51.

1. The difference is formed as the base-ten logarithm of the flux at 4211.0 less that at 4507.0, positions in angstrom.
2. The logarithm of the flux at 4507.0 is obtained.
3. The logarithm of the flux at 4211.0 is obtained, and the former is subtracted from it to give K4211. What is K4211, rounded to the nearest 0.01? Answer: -0.21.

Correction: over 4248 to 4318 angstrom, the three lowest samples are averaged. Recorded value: 8.3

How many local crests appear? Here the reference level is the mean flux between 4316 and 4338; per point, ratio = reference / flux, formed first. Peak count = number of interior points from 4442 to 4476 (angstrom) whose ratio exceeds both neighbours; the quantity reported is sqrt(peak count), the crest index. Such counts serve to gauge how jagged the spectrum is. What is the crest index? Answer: 2.00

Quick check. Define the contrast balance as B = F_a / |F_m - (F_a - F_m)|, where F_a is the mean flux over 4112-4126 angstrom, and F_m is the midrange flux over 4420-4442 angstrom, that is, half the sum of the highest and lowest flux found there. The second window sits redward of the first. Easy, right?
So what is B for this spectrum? 0.655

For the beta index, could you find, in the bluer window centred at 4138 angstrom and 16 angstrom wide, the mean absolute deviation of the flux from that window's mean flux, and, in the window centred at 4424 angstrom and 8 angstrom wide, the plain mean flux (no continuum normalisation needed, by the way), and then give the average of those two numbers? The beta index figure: 9.0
